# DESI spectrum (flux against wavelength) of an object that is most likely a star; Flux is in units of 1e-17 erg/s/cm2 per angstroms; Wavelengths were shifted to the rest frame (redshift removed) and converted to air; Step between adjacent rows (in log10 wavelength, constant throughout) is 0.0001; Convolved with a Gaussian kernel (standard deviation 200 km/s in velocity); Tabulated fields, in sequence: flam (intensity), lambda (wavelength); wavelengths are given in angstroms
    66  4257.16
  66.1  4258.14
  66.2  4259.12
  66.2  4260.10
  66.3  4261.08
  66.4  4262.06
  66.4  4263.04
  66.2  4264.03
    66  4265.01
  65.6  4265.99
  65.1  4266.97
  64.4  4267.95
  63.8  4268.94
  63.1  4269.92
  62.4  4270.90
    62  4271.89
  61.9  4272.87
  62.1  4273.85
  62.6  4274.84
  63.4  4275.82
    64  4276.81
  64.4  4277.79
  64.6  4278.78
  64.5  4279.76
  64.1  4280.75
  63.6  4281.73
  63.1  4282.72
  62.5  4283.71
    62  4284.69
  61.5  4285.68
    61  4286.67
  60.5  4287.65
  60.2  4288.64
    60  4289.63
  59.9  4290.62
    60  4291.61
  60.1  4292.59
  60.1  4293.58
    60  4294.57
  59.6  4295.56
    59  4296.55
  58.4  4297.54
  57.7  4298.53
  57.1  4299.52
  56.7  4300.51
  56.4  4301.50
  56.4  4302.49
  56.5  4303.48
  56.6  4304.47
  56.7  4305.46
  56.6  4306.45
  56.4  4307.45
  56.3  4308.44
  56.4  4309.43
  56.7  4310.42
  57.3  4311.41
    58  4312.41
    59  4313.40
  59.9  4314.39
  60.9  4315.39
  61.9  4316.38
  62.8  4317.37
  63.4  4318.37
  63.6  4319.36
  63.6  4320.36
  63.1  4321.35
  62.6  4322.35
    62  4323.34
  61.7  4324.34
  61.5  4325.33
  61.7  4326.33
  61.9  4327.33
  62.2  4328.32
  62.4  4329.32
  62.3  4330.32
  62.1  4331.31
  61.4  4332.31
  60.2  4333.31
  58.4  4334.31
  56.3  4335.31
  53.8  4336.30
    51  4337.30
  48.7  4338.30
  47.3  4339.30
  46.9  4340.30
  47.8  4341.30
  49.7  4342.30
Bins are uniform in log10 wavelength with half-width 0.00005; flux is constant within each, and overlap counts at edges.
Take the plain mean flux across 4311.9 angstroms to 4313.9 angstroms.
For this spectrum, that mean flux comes 58.5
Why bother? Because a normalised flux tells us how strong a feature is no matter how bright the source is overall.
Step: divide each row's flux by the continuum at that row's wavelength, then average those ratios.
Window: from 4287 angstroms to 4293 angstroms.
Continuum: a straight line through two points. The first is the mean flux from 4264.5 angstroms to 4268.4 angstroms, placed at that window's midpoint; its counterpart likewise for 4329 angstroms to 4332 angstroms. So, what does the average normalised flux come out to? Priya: 0.94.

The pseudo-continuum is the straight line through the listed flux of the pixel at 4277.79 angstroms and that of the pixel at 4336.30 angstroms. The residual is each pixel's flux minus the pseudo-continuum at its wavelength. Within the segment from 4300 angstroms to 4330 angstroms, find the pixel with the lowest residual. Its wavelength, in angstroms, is 4301.50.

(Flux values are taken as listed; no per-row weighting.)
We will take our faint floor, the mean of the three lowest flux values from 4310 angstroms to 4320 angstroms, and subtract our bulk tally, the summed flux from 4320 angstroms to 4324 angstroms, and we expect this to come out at -194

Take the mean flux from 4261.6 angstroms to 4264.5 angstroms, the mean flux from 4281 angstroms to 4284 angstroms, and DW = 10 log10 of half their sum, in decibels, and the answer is 18.1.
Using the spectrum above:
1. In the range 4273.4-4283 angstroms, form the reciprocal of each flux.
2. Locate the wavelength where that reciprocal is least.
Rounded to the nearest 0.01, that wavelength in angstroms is 4278.78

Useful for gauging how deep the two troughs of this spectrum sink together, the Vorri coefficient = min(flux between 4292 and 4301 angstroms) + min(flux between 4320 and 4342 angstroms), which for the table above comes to 104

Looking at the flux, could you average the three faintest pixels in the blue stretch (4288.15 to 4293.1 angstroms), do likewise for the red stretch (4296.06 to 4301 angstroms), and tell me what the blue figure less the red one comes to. 2.8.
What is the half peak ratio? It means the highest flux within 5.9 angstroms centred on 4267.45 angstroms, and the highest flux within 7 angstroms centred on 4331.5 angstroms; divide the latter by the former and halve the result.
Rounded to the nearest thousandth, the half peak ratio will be 0.473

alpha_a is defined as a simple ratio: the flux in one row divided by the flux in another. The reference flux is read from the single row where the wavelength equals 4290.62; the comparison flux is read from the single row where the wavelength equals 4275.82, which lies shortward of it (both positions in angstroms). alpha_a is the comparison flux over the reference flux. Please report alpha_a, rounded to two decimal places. 1.06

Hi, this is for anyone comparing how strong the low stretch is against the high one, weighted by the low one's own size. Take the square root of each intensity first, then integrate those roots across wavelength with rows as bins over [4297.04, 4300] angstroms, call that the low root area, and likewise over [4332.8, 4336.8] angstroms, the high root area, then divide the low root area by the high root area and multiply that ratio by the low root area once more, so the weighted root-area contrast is 17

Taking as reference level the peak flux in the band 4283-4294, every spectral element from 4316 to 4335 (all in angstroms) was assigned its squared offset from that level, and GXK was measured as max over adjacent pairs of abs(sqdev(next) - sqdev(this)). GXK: 12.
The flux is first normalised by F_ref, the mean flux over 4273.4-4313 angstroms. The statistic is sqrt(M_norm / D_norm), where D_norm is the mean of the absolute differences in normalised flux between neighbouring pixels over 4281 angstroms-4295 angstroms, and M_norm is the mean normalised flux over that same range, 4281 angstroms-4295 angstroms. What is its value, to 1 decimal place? 14.1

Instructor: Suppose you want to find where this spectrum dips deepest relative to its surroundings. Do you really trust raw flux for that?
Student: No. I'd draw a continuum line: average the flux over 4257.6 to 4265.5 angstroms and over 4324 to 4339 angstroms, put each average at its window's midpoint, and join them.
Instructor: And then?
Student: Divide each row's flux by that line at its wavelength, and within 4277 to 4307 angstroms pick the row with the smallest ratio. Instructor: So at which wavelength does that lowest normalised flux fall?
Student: 4301.50 angstroms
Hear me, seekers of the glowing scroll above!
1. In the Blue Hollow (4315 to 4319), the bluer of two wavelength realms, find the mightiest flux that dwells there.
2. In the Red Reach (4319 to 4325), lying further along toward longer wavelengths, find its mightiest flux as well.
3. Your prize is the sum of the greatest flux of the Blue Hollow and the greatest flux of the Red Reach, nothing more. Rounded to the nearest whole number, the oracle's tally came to 127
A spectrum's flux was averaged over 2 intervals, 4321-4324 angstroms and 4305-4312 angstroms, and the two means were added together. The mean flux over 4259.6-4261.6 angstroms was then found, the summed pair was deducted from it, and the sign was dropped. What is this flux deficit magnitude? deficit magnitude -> 53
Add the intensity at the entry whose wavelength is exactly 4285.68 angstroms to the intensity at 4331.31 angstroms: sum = 124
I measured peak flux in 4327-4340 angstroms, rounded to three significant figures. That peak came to 62.4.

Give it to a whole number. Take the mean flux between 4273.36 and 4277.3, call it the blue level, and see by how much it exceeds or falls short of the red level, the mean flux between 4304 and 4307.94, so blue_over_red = 6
